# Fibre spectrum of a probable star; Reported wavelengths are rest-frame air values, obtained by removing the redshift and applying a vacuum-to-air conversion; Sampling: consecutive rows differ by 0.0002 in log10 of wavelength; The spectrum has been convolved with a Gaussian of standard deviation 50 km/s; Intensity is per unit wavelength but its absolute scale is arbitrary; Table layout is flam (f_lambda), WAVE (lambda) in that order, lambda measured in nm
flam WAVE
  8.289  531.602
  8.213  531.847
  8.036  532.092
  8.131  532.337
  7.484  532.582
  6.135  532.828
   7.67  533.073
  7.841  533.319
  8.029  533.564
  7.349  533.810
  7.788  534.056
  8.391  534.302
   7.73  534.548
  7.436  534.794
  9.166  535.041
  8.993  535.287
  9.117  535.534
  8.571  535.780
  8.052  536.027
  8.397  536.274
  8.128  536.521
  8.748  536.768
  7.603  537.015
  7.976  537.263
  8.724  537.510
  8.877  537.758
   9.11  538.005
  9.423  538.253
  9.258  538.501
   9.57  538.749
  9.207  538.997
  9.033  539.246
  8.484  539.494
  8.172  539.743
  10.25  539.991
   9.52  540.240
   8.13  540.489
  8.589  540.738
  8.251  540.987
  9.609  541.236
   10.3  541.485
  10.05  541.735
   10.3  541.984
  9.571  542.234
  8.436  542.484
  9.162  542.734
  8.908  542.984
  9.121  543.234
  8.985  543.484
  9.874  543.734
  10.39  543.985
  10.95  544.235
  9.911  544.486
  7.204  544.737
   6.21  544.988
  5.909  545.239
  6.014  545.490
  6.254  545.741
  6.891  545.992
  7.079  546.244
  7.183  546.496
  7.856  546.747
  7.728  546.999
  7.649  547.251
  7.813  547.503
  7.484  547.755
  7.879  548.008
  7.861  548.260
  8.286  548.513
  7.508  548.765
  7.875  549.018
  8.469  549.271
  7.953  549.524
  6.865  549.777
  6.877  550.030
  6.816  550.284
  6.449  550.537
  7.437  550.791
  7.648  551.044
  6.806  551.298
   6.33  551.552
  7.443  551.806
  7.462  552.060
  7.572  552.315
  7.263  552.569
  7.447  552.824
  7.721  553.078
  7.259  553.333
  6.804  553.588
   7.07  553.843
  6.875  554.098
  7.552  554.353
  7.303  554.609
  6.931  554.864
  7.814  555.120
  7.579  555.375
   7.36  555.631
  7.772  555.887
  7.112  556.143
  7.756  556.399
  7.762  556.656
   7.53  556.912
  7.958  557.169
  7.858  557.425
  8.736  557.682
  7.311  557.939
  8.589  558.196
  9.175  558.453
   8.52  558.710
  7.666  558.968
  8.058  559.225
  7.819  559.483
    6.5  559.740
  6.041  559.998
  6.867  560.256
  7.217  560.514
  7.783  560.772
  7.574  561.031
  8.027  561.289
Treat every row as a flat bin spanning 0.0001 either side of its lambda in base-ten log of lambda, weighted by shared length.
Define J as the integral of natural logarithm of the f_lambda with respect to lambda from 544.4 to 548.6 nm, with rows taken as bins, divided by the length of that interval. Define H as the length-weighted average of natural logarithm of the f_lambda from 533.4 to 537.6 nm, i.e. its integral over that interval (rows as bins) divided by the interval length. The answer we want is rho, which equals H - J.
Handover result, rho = 0.12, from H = 2.11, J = 1.98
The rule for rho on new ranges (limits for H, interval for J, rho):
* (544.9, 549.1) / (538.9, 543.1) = -0.23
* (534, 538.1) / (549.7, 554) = 0.16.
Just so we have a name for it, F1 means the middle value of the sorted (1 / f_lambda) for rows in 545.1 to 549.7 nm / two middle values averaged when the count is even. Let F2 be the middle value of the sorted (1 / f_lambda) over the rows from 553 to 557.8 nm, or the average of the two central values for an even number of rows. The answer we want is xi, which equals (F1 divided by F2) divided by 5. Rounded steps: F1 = 0.130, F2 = 0.1324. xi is 0.196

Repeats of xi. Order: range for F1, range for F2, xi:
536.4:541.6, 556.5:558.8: 0.179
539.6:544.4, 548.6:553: 0.156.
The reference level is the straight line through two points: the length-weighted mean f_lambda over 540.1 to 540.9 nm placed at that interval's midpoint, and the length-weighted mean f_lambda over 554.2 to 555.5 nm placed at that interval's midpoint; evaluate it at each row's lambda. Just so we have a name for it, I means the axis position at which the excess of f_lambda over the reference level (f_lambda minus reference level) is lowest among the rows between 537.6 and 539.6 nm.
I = 539.494 nm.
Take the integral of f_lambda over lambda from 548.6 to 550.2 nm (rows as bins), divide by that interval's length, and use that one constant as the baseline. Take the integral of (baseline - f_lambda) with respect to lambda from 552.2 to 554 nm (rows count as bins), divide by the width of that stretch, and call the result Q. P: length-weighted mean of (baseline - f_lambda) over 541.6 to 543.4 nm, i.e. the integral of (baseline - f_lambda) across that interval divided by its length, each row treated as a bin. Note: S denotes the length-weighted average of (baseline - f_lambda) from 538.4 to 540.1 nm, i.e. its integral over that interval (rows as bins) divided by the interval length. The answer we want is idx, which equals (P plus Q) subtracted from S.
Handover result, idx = -0.1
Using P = -1.8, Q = 0.3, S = -1.5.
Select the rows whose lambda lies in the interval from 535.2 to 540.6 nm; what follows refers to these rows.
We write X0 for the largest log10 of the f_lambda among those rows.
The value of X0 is 1.01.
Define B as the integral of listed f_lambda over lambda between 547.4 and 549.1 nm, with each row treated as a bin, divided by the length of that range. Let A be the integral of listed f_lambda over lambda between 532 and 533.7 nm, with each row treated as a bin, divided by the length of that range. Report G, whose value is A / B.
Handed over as 1.0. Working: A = 7.6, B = 7.8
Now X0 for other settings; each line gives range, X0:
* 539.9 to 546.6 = 1.04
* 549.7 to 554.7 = 0.89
